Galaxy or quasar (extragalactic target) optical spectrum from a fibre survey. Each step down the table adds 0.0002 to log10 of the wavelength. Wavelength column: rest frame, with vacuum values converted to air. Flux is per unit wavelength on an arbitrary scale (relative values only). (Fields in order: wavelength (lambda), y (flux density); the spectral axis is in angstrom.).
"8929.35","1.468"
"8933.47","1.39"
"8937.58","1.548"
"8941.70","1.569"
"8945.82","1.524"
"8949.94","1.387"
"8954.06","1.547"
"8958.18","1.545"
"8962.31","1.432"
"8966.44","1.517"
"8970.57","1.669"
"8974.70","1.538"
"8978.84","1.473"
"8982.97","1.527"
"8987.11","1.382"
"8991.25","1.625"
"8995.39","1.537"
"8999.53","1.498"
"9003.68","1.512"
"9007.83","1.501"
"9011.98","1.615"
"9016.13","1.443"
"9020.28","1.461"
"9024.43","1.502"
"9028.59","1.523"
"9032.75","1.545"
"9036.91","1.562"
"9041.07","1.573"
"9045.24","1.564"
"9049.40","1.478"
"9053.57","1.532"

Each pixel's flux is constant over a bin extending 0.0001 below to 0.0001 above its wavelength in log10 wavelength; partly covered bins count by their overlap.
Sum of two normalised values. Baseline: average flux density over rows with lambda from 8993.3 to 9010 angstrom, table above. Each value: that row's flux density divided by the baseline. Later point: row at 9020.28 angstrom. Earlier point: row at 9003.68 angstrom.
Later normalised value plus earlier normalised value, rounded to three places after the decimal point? 1.966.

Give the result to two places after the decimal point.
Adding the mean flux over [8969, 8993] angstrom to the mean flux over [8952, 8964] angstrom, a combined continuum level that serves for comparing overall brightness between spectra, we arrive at 3.04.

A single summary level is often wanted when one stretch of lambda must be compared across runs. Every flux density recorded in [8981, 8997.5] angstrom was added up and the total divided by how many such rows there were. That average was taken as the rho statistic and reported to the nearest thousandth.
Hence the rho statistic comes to 1.518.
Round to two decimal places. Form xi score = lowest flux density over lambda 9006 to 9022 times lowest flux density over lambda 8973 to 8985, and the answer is 2.13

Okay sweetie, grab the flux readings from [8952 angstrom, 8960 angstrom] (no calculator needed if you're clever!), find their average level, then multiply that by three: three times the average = 4.64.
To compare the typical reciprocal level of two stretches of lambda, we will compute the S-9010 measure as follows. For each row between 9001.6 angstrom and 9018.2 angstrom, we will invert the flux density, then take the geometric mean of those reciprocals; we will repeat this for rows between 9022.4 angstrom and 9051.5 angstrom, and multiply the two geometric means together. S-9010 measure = 0.430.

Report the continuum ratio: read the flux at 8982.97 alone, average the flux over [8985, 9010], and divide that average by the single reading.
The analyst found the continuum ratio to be 0.988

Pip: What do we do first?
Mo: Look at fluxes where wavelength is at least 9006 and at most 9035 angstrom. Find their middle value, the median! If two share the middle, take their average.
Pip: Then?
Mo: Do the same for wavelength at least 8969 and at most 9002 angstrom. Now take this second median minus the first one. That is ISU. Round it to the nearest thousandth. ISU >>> 0.030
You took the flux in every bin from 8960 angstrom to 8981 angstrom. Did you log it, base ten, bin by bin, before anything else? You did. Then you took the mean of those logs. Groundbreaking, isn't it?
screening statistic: 0.183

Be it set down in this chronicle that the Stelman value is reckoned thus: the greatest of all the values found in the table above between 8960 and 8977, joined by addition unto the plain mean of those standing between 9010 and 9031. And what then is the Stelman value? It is 3.18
